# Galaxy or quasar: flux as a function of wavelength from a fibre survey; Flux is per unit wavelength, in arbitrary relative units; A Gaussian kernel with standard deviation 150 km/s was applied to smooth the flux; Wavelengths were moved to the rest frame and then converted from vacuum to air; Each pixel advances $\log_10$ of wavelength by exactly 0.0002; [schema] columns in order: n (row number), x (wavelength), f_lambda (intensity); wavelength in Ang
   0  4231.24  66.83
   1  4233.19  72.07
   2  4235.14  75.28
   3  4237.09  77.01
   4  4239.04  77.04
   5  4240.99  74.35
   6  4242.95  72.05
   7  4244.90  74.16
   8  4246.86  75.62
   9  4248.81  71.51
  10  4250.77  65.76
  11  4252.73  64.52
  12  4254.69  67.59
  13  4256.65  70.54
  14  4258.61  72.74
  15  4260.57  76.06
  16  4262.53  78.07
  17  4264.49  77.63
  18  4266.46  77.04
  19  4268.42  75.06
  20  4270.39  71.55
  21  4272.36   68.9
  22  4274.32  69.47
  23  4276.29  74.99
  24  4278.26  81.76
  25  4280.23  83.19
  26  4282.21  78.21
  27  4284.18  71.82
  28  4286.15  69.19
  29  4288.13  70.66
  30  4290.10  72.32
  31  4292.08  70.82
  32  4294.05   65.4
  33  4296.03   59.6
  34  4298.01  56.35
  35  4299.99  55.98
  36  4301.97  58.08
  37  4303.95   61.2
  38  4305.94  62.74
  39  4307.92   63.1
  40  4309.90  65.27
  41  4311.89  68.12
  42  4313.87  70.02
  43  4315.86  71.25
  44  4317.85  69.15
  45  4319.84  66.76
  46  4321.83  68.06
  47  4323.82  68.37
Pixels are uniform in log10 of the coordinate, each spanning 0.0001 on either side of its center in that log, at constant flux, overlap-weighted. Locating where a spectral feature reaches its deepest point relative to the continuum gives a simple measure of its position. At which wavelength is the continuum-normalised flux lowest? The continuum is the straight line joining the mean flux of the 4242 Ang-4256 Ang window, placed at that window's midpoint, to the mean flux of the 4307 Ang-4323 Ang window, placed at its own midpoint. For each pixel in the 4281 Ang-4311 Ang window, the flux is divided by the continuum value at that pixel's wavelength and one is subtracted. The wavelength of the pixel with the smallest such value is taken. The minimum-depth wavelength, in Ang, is 4299.99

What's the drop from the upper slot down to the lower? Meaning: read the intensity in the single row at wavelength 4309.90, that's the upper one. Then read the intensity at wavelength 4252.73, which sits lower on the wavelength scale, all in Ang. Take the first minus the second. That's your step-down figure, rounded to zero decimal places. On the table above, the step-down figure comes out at 1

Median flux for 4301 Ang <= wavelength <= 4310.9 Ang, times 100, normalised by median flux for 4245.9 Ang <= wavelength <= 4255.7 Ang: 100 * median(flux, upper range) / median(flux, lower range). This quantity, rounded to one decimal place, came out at 92.8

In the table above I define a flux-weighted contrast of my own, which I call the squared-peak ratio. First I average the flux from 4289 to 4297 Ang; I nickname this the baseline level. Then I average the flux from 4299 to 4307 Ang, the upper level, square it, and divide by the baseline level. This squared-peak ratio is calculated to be 53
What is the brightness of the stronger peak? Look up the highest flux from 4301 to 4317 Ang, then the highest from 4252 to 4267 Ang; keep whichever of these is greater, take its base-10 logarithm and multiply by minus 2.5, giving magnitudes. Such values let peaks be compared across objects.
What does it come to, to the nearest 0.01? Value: -4.73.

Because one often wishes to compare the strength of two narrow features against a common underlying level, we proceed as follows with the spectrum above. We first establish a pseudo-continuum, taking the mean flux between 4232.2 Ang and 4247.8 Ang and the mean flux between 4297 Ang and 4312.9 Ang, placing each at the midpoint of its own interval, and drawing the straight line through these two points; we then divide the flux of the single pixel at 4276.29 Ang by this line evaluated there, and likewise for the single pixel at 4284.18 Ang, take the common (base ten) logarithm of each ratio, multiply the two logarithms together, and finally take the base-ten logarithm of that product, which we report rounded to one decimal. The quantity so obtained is -2.7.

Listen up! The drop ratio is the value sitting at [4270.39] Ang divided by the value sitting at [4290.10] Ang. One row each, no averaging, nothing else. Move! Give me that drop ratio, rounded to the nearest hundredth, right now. 0.99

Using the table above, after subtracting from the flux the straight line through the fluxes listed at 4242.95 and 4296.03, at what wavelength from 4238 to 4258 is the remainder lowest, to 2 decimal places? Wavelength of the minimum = 4252.73 Ang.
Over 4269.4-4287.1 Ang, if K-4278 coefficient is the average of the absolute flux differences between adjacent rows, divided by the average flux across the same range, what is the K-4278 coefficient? 0.052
